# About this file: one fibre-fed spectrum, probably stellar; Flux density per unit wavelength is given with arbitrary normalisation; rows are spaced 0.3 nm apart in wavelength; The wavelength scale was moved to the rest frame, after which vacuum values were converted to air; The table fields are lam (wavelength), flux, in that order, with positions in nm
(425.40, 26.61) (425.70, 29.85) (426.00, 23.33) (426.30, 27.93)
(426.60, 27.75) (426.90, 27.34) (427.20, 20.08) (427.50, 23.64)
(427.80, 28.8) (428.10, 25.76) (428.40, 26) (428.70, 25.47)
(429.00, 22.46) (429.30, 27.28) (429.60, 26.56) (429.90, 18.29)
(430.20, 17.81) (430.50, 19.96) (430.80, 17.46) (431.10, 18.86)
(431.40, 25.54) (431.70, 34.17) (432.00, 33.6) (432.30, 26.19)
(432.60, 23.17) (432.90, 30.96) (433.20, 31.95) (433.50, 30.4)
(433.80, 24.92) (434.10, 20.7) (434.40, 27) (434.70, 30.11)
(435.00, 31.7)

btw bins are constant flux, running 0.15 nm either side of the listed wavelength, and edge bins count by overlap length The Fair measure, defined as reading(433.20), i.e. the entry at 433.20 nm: 31.95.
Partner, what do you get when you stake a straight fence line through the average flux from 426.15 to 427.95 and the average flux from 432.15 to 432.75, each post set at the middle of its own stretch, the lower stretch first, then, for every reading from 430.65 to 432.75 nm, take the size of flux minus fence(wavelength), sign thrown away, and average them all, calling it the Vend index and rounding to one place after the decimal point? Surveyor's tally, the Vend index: 5.1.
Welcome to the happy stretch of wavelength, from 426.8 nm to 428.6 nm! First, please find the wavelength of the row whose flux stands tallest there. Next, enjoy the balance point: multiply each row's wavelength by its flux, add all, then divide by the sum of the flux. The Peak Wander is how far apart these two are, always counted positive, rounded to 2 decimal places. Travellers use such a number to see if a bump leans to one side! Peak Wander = 0.13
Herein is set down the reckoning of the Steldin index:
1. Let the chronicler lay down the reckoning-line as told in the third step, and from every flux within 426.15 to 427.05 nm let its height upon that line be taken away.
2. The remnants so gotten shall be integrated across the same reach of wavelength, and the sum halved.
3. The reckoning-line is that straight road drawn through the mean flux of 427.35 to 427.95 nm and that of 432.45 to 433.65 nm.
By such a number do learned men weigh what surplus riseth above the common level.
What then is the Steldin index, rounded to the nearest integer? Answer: 1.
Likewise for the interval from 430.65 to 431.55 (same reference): -3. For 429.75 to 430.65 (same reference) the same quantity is -4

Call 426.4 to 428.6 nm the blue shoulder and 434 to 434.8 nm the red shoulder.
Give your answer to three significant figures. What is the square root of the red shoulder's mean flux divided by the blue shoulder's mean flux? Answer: 1.01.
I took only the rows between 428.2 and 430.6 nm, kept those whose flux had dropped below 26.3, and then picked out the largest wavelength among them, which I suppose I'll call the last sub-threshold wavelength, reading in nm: 430.50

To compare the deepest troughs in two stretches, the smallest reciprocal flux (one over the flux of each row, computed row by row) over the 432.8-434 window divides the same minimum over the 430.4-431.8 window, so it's 0.94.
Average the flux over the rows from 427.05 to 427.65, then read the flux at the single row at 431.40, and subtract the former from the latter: 4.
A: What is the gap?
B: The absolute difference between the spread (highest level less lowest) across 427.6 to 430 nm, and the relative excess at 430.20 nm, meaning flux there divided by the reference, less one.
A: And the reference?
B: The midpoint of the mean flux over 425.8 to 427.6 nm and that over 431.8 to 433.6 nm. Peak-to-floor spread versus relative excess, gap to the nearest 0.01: 10.86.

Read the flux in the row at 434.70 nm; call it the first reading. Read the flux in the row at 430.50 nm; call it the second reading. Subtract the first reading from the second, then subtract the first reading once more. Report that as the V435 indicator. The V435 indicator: -40.3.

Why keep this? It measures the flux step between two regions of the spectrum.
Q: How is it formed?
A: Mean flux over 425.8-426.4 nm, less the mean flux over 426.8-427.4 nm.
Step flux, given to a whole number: 2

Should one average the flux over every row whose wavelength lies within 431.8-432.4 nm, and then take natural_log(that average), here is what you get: 3.4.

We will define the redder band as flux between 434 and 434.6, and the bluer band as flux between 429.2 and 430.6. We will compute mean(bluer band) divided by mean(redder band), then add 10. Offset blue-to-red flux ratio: 10.9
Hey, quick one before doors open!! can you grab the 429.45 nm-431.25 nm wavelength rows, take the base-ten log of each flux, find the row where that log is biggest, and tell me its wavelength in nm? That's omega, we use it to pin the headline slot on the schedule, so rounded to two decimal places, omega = 429.60 nm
